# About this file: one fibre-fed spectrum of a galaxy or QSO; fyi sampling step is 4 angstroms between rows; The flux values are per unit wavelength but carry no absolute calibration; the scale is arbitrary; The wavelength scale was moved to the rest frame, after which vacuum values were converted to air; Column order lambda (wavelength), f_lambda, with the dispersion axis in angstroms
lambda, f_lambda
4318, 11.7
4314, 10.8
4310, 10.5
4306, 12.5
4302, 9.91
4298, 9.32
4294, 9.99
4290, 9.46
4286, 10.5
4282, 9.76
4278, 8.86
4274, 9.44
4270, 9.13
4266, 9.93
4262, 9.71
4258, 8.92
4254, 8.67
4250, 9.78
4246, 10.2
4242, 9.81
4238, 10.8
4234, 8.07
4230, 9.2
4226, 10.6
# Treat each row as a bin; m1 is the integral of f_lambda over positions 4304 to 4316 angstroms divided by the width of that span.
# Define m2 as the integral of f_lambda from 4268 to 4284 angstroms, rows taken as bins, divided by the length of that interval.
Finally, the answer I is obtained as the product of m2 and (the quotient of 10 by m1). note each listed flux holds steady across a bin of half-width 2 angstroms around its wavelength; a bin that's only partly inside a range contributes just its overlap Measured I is 8.3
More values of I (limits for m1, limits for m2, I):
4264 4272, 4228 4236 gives 9.1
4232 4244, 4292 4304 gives 10.2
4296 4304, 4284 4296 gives 10.4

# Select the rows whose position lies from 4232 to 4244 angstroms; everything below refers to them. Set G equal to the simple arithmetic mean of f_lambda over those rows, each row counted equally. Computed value 9.6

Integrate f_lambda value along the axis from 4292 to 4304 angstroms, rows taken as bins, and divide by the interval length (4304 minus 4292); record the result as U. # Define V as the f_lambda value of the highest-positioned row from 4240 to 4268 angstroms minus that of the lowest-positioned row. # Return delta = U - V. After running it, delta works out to 9.6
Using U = 9.7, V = 0.1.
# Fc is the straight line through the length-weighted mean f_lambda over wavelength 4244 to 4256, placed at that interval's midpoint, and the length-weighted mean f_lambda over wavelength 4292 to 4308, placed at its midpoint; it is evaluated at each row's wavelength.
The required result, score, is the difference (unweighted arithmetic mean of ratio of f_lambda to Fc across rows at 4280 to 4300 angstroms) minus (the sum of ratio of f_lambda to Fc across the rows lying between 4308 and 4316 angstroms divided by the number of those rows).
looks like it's -0.04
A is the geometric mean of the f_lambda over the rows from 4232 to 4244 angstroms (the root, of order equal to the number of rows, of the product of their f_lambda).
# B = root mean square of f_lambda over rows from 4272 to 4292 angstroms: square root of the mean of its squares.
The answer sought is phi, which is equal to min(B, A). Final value 9.49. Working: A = 9.5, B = 9.62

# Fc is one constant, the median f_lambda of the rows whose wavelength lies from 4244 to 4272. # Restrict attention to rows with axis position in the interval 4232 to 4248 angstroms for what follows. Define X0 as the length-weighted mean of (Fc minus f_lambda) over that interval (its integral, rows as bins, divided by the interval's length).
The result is -0.01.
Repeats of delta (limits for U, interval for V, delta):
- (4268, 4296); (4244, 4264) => 10.1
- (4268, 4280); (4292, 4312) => 8.6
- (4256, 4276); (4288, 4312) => 8.4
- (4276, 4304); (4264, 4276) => 10.2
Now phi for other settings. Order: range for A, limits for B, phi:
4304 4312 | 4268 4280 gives 9.15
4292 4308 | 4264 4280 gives 9.35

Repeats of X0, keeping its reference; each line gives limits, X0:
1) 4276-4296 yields 0.00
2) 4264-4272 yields 0.18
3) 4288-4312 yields -0.57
